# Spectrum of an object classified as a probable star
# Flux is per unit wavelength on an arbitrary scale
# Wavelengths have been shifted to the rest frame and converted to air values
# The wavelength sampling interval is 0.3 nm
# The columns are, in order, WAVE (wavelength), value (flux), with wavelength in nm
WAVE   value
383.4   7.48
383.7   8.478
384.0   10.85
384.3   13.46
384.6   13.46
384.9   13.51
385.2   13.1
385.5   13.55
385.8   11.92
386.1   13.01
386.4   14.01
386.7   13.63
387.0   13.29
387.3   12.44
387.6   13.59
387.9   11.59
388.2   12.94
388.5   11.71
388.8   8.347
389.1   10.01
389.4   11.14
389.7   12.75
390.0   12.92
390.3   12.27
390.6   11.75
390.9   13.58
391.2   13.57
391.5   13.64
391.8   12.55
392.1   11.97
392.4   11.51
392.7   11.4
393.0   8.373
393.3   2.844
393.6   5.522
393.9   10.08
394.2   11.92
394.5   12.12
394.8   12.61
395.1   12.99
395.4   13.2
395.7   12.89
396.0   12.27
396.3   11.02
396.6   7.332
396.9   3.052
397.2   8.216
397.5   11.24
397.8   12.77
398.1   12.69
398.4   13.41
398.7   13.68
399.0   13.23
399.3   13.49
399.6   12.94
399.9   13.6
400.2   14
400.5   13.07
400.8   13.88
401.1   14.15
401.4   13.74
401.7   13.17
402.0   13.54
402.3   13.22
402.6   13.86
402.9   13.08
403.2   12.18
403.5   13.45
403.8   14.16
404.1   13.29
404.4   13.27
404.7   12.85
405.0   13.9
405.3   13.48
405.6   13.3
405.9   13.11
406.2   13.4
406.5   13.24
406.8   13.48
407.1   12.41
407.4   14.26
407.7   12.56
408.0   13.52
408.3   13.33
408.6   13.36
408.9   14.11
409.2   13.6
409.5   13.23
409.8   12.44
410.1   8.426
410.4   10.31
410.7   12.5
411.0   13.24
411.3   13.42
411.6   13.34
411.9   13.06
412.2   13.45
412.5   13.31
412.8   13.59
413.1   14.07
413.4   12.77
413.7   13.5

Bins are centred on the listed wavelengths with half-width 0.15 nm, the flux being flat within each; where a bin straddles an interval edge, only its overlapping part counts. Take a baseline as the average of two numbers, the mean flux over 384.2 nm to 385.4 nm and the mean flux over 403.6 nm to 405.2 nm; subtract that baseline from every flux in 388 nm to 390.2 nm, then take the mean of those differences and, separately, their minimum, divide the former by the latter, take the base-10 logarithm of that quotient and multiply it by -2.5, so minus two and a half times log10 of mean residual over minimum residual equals 1.0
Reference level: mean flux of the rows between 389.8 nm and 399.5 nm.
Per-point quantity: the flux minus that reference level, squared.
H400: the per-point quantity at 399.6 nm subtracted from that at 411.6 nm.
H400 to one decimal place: 1.5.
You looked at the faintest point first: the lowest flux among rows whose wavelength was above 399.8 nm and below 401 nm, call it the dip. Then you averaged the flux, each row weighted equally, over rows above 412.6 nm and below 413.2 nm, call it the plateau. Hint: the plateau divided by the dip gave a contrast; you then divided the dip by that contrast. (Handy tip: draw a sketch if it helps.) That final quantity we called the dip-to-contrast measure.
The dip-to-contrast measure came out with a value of 12.4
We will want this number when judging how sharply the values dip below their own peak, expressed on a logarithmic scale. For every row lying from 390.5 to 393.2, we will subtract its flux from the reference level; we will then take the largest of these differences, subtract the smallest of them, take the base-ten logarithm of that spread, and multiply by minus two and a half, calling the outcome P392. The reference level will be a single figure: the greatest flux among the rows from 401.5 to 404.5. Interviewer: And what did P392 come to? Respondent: -1.8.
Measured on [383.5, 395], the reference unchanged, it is -2.6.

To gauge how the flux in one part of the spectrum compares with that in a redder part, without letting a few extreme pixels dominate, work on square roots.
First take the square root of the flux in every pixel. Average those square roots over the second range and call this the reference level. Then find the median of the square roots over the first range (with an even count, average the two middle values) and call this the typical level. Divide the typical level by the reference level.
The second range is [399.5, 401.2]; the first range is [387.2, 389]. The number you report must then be 0.94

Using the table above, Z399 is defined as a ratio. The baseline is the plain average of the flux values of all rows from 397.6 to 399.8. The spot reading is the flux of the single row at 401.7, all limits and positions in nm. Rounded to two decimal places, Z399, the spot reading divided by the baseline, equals 1.00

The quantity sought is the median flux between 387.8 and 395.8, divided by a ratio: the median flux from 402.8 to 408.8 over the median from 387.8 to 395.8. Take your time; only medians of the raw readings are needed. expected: 11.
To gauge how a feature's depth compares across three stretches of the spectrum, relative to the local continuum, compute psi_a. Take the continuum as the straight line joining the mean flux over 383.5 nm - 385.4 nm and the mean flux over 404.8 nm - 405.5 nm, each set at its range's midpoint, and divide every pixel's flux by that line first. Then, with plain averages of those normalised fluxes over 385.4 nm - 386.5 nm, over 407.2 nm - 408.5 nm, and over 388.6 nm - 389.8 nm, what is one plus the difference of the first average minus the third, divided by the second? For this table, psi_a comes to 1.2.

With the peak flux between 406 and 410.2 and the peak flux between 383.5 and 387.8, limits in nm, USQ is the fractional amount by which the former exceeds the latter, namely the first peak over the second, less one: 0.02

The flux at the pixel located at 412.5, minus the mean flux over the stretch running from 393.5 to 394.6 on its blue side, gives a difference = 3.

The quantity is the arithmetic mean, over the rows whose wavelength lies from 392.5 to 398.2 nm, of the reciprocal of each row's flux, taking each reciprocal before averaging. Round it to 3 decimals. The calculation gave 0.122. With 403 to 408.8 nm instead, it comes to 0.075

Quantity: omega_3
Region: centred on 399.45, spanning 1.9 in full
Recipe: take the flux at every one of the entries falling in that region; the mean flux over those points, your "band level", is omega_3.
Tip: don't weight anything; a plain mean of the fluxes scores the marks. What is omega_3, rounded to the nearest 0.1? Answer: 13.5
